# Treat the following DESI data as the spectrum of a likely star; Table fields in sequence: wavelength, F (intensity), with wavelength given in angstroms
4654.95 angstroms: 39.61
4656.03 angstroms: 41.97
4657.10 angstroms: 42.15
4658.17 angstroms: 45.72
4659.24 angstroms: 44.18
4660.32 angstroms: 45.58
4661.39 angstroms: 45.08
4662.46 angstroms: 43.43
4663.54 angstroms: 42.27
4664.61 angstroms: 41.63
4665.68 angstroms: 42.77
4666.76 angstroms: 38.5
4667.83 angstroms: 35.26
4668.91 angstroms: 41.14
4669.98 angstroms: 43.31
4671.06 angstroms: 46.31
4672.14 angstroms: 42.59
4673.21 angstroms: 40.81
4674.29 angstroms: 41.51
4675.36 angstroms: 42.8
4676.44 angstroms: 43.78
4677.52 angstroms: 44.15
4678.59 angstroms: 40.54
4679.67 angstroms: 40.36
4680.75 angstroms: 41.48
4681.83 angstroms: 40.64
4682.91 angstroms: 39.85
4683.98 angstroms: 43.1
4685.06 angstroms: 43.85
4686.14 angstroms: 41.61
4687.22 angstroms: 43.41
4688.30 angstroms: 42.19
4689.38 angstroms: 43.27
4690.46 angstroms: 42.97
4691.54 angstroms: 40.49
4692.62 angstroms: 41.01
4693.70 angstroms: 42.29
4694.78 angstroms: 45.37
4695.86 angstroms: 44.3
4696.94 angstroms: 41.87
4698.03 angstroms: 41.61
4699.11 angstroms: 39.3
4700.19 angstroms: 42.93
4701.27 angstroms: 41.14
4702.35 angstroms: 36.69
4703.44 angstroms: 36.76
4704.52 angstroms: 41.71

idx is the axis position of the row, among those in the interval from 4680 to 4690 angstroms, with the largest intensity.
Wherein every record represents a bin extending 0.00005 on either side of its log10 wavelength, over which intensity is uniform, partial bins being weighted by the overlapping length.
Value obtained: 4685.06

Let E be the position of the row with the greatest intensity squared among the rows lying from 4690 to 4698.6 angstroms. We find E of 4694.78 angstroms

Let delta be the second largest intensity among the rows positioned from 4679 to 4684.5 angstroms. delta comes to 41.48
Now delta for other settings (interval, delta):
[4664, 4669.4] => 41.63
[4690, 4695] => 42.97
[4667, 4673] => 43.31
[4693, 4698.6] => 44.3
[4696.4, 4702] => 41.87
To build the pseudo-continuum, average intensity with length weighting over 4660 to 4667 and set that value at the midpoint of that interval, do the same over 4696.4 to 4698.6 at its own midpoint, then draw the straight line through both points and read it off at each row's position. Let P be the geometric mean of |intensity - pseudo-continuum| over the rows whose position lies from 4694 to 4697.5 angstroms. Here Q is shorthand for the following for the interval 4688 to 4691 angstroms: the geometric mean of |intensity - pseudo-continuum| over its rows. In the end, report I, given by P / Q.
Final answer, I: 1.9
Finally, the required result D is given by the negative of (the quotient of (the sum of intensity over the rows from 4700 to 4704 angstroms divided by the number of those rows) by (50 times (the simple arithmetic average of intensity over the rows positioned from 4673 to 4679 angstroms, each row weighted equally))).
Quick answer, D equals -0.0186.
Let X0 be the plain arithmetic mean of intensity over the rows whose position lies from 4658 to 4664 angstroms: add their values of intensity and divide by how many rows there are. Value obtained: 44.4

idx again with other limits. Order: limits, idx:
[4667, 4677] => 4671.06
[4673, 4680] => 4677.52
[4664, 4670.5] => 4669.98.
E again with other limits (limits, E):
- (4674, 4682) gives 4677.52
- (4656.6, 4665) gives 4658.17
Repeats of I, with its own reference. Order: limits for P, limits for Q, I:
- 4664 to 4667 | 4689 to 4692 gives 0.3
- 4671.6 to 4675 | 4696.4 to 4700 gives 1.6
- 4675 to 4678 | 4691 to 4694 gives 1.2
